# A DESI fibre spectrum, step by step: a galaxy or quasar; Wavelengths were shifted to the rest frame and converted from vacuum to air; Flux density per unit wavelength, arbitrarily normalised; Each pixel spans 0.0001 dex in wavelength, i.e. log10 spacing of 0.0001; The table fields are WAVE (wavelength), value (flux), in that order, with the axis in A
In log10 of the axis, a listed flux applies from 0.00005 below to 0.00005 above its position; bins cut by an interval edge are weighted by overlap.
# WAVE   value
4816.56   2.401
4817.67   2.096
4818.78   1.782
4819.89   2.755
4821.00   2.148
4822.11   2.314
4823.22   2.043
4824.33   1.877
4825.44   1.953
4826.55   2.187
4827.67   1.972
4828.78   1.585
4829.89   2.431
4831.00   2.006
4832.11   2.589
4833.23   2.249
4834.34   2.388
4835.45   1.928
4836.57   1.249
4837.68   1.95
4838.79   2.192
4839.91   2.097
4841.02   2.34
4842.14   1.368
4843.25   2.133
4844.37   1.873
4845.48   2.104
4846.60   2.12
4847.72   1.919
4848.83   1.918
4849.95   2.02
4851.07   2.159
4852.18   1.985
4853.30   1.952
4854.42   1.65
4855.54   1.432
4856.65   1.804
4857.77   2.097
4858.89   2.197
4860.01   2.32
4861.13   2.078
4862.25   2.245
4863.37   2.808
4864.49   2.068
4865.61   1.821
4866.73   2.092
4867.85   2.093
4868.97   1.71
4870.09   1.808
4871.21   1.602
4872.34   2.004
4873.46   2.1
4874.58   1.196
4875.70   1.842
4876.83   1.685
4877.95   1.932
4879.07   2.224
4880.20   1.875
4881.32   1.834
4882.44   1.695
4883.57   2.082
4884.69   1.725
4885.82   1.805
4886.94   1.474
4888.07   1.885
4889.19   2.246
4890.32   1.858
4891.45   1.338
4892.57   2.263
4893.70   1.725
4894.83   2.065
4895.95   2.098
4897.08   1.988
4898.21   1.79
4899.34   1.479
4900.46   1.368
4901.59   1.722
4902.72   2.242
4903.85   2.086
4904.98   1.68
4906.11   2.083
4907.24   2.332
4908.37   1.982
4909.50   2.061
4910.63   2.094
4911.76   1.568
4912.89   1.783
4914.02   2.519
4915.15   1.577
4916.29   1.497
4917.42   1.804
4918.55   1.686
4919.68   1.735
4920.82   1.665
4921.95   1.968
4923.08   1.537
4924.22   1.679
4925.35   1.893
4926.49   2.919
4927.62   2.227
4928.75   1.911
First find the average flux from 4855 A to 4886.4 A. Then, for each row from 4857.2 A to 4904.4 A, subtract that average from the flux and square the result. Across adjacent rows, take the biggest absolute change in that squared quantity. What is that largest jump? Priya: 0.74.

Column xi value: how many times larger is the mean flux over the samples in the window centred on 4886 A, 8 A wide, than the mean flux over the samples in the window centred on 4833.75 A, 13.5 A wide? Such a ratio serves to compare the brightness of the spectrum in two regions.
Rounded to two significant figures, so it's 0.90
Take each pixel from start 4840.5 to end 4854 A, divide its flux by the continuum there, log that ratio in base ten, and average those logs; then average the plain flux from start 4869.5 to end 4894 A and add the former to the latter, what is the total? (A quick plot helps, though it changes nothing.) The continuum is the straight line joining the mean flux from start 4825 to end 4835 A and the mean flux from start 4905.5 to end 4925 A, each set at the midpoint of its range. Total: 1.80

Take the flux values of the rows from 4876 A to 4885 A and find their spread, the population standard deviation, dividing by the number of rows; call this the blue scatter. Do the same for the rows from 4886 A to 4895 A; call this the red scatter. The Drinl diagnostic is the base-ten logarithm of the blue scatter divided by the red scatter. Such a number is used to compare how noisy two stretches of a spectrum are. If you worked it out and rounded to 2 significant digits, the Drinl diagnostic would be -0.24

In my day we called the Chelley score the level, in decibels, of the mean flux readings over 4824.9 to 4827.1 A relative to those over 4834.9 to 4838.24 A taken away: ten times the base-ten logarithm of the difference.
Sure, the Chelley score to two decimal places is -4.42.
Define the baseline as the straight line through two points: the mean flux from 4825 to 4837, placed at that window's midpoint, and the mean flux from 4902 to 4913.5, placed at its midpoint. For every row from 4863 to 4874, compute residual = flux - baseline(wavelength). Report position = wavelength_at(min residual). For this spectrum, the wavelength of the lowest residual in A 4871.21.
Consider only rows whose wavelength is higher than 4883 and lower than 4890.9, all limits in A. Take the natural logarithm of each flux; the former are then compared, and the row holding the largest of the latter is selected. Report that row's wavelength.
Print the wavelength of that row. 4889.19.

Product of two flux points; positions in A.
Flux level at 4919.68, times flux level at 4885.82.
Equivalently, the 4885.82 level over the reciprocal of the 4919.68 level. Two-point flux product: 3.13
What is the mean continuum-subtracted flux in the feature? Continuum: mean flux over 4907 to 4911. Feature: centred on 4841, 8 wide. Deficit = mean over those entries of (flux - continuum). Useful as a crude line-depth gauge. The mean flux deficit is -0.12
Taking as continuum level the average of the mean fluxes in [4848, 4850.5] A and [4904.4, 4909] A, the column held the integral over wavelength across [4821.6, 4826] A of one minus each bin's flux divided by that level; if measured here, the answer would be -0.1 A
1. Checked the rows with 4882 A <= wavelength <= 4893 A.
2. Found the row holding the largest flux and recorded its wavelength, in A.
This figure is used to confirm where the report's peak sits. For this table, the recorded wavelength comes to 4892.57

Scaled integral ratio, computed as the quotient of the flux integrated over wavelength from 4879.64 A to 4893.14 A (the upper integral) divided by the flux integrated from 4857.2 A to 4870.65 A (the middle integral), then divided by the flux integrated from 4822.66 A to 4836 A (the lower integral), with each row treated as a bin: 0.031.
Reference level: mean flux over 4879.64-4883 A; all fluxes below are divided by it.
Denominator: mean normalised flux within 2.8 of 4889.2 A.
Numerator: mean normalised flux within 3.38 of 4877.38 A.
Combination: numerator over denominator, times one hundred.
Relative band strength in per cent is 102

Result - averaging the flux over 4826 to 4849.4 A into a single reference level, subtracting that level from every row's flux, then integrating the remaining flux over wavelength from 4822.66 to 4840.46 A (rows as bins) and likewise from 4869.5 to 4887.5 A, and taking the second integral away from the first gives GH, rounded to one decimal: 4.3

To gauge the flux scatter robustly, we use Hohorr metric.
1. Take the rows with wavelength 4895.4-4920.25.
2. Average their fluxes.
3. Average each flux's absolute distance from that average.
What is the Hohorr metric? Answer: 0.25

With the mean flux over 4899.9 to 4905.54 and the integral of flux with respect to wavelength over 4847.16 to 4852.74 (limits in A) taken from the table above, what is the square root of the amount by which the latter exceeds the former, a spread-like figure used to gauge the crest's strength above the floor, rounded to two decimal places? 3.06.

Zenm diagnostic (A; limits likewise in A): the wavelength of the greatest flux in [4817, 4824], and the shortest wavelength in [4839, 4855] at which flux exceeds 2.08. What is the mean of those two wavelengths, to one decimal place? 4829.9 A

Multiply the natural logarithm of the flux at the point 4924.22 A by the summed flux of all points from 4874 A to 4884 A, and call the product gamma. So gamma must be 8.5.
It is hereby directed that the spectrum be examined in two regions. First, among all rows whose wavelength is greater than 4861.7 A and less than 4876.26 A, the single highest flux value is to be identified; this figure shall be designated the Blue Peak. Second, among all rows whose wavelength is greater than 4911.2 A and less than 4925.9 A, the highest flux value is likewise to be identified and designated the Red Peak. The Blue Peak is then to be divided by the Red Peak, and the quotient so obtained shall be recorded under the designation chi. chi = 1.11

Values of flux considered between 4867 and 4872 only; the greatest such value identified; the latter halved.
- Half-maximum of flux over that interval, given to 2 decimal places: 1.05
